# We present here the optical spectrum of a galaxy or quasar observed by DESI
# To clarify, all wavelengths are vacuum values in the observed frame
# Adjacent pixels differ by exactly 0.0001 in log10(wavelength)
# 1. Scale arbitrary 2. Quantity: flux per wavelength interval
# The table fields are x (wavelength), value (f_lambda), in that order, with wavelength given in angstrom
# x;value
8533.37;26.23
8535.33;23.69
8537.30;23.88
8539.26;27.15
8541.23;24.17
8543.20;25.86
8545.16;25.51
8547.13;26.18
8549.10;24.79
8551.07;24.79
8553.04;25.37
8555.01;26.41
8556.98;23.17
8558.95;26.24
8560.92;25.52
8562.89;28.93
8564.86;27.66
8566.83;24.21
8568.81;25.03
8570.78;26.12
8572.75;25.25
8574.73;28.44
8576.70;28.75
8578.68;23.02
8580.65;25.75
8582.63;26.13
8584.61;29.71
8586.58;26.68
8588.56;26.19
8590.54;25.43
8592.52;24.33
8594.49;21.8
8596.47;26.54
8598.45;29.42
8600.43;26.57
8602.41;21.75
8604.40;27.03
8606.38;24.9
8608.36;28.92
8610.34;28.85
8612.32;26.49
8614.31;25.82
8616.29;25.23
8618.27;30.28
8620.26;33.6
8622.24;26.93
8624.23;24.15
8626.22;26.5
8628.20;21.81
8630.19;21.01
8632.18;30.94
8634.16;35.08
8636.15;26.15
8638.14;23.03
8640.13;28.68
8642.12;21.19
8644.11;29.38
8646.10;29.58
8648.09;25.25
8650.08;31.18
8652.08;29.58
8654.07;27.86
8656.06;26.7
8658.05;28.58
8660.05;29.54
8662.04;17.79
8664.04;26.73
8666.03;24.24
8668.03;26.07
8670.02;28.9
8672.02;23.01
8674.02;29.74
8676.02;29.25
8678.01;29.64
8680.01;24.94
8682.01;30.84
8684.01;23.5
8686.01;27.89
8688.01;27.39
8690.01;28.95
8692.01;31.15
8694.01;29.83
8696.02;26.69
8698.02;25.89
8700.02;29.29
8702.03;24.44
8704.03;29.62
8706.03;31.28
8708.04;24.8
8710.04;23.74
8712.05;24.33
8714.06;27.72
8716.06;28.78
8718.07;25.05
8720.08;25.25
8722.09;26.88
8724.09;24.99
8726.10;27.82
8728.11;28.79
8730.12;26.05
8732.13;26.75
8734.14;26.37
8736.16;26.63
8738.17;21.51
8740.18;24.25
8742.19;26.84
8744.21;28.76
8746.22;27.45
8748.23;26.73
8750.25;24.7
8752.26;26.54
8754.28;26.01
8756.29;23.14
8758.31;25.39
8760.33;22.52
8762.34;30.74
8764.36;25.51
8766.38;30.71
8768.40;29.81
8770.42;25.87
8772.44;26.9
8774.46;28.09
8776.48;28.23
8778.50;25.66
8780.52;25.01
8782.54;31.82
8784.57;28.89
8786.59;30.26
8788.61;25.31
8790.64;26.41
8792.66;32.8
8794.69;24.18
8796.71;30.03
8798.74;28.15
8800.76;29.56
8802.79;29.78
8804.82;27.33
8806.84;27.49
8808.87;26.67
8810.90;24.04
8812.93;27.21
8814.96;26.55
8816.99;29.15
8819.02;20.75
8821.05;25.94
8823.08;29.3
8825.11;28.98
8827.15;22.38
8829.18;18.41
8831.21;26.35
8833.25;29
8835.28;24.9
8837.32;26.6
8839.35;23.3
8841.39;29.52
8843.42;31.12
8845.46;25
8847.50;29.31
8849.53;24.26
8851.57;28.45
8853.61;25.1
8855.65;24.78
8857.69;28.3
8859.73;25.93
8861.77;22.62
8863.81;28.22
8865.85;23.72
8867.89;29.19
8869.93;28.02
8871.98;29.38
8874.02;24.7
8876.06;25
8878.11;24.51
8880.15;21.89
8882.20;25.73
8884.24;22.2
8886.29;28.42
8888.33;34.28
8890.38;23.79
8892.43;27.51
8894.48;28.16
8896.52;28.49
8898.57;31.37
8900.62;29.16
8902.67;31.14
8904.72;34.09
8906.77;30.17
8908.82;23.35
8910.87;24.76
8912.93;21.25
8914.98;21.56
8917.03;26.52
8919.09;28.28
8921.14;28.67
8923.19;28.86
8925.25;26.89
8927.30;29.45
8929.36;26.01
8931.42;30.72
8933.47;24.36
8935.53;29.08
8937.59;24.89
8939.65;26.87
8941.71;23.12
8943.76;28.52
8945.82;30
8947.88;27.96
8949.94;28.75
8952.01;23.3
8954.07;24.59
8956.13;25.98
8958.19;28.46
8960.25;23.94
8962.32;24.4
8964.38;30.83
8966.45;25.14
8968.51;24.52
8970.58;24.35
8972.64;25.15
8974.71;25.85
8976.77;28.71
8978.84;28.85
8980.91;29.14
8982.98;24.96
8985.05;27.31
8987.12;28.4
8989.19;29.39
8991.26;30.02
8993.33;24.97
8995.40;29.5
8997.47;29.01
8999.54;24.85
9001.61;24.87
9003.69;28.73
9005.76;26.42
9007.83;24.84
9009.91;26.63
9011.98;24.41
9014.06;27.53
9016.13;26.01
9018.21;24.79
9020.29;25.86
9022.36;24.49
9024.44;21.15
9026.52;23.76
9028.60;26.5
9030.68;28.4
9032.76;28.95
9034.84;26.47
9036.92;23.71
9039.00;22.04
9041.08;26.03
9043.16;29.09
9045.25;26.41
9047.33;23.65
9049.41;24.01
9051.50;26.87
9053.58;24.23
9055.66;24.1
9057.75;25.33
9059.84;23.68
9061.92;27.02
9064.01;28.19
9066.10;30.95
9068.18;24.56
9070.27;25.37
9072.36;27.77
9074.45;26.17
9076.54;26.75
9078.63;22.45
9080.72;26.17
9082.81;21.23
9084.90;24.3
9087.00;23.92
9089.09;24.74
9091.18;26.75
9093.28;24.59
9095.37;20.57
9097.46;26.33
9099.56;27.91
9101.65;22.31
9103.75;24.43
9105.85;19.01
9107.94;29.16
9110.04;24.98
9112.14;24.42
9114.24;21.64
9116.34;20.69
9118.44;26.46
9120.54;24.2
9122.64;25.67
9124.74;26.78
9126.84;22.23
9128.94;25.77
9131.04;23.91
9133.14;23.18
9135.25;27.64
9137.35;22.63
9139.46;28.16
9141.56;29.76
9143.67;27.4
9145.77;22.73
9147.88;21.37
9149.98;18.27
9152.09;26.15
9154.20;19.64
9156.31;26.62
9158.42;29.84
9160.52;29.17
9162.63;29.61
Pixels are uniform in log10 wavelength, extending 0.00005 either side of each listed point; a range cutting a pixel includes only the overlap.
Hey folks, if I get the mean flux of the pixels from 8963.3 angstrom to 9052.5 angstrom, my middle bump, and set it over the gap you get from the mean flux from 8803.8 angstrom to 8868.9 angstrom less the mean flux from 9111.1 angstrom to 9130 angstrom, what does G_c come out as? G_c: 13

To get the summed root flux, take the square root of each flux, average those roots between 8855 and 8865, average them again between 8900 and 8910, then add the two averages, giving 10.5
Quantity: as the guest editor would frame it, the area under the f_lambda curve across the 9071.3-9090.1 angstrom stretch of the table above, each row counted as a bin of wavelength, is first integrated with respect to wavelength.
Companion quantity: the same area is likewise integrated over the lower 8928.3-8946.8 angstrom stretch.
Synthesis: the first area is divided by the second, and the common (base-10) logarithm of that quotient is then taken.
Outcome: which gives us -0.030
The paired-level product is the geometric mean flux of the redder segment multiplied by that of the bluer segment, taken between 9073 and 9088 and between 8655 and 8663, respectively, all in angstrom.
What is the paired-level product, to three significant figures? 613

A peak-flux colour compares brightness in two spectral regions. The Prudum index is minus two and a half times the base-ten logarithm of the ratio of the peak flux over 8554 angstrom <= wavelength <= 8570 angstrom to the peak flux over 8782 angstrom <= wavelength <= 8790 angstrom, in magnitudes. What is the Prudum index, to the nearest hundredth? 0.10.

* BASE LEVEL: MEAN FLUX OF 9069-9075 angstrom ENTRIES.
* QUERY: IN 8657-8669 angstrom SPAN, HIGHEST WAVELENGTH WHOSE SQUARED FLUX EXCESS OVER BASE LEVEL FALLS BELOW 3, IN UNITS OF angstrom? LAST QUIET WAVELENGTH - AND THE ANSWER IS 8668.03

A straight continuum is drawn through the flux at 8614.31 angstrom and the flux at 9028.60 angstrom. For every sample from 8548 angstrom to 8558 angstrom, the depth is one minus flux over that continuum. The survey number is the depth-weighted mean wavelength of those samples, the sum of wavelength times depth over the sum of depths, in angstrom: 8553.8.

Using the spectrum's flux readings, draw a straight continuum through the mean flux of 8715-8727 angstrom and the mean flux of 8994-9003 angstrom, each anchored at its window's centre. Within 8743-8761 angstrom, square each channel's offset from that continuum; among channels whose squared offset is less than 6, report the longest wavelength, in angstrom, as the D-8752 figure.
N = 8758.31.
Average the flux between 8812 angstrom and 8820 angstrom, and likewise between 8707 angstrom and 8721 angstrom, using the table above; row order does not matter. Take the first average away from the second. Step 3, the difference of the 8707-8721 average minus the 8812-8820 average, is -0.25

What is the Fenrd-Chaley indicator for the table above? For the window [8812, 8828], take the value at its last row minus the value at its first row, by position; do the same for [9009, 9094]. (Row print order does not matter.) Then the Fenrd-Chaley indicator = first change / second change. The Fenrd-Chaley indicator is 2.4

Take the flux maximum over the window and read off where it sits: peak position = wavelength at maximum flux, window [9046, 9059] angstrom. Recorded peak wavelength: 9051.50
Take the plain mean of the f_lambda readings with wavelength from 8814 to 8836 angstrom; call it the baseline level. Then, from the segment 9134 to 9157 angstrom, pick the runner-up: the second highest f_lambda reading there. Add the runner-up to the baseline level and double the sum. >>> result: 108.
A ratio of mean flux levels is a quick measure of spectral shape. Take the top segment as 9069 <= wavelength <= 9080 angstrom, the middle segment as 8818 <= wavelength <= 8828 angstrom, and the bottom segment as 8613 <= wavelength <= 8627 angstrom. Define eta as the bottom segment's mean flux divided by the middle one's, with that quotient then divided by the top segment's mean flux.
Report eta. 0.042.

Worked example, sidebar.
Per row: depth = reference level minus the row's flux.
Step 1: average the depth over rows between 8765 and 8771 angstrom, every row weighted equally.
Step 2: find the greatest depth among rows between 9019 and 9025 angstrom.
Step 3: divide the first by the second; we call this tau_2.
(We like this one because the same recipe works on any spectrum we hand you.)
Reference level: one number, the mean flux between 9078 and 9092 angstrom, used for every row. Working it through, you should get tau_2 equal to -1.5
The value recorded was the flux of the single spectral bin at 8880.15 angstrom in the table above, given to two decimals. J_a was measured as 21.89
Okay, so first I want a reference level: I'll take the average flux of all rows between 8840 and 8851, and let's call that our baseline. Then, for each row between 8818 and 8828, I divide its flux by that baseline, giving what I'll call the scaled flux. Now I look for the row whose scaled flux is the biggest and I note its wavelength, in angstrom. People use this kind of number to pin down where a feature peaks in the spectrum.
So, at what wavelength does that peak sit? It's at 8823.08 angstrom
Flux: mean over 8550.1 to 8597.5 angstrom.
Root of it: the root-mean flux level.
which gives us 5.09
